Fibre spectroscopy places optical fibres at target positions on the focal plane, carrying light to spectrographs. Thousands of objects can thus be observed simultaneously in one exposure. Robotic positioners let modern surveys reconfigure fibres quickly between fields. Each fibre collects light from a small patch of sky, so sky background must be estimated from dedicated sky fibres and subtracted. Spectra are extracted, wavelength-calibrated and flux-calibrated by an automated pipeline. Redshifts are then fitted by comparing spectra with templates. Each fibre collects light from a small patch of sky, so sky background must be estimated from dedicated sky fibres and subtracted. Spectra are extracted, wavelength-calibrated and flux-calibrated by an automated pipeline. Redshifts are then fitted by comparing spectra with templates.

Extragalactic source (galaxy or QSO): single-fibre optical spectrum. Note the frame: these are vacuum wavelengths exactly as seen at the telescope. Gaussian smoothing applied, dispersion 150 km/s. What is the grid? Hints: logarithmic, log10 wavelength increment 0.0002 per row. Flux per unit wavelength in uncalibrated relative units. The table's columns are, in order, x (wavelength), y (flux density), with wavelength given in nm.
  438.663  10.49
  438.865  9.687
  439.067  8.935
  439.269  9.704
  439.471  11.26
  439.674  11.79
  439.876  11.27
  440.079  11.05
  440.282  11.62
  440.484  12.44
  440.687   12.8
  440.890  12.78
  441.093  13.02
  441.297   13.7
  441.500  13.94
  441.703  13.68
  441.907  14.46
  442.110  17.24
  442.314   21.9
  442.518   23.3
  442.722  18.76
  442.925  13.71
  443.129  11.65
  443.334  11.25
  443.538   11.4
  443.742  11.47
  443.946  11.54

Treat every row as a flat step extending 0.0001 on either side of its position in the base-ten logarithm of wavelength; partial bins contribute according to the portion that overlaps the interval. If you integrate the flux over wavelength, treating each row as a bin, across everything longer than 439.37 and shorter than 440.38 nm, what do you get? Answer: 11.5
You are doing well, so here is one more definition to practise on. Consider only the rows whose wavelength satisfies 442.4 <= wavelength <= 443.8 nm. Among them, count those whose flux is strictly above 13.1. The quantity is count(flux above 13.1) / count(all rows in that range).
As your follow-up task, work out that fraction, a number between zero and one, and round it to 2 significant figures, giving 0.43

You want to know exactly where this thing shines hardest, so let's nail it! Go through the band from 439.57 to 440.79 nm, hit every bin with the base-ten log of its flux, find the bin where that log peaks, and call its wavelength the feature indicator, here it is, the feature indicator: 440.687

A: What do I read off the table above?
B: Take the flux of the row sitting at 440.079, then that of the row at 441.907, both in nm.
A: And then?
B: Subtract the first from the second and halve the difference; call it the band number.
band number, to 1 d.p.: 1.7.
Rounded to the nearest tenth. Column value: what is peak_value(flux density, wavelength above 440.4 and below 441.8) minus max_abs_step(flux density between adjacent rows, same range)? 13.3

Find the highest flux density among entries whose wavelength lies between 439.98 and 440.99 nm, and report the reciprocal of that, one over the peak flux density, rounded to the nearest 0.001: 0.078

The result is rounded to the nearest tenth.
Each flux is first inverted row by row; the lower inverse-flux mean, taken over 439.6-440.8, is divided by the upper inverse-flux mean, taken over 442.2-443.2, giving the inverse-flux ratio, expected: 1.4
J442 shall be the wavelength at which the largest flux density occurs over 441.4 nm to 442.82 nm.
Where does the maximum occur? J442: 442.518 nm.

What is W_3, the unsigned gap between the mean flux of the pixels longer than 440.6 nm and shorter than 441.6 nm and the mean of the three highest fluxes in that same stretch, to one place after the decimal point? 0.3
